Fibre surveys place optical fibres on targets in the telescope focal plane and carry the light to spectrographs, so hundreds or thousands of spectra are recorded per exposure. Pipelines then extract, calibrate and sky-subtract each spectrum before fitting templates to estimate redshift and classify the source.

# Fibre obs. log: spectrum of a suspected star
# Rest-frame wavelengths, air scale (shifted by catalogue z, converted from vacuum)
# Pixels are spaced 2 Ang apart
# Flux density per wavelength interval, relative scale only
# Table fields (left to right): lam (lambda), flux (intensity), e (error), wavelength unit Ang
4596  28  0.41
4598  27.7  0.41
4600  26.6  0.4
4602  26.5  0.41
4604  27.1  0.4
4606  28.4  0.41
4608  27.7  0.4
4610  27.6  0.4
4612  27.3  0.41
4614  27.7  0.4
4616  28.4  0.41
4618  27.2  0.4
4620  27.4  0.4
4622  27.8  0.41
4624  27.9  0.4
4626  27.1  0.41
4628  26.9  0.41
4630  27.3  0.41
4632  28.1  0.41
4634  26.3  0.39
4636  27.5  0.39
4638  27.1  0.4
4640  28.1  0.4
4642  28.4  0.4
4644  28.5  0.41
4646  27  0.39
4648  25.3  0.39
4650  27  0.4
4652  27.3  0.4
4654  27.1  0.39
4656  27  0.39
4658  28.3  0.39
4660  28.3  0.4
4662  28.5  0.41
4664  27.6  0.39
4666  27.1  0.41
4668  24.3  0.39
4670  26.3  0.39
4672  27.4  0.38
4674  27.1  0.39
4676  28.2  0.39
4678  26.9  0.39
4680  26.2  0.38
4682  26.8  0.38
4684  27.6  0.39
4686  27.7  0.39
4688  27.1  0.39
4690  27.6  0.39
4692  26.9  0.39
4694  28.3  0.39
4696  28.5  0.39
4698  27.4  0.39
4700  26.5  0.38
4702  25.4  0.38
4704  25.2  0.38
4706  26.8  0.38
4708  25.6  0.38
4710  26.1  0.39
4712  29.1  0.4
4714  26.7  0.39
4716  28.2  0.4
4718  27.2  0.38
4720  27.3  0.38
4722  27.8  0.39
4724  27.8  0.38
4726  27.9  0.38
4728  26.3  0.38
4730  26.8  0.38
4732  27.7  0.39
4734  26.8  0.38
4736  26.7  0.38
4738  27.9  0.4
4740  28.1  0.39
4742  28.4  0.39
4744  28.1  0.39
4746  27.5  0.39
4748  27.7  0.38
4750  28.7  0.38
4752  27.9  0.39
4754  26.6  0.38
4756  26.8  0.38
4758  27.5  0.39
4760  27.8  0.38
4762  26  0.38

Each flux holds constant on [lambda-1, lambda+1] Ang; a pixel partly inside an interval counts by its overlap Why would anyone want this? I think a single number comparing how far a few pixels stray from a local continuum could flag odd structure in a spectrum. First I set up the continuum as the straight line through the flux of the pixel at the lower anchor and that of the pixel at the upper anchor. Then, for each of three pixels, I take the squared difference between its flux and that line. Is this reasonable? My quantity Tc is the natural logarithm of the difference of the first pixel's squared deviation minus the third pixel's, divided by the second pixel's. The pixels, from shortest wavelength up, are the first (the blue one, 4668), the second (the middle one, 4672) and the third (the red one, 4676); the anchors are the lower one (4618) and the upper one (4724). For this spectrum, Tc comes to 7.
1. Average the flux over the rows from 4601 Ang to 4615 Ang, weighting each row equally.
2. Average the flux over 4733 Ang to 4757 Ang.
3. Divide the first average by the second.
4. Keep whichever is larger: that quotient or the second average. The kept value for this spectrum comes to 27.6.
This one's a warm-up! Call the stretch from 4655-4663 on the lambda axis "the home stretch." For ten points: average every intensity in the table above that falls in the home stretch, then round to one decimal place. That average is 28.0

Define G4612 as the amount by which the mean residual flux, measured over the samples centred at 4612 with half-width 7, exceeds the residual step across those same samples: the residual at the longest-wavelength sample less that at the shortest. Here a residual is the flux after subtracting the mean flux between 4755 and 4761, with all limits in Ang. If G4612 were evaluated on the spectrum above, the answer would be 1.6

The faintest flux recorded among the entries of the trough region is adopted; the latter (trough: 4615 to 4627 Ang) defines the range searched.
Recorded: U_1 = 27.1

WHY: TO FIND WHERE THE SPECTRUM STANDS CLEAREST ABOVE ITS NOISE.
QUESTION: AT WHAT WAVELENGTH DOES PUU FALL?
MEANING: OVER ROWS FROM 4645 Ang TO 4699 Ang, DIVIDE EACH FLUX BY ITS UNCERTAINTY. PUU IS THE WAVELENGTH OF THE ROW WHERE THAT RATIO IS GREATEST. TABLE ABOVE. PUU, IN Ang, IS 4696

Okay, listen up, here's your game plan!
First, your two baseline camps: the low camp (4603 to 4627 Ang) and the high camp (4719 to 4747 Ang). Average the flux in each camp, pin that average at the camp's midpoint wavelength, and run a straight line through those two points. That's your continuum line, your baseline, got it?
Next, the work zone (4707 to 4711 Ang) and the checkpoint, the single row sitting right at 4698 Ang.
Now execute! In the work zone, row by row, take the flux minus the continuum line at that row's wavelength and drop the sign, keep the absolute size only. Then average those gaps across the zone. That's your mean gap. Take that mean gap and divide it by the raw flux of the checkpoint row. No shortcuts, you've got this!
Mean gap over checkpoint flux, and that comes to 0.061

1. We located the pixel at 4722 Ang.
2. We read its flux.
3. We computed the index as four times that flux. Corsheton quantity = 111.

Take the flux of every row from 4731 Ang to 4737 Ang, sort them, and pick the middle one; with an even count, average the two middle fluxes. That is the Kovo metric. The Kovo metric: 26.8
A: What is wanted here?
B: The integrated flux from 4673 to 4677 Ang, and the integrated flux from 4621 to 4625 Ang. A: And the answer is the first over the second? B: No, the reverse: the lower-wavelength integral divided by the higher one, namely 1.01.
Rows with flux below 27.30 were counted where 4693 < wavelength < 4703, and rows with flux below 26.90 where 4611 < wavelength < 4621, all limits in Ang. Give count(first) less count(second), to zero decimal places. 2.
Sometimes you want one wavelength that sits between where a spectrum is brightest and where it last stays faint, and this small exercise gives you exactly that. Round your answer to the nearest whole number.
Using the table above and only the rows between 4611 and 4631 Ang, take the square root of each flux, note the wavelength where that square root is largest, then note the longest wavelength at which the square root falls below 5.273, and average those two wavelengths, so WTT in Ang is 4623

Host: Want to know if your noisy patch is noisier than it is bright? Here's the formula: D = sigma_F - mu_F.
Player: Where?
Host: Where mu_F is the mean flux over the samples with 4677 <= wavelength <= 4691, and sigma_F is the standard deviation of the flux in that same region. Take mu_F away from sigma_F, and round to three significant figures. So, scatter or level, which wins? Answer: -26.6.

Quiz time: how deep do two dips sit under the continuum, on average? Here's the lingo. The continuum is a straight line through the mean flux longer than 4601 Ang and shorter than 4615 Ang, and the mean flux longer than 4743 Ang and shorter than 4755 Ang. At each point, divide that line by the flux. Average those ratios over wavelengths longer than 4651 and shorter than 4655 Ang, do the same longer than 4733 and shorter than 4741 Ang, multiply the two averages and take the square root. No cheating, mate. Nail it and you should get 1.01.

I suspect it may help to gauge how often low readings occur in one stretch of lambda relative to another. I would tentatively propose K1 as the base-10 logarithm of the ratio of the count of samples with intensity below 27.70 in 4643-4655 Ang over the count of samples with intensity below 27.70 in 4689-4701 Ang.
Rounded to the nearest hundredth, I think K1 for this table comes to 0.10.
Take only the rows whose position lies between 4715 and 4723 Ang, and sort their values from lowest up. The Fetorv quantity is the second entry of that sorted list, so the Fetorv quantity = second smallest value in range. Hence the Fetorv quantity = 27.3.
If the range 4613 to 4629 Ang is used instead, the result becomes 27.1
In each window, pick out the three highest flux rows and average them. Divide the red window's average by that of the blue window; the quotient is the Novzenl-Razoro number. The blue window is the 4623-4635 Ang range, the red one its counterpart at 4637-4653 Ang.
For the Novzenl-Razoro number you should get 1.02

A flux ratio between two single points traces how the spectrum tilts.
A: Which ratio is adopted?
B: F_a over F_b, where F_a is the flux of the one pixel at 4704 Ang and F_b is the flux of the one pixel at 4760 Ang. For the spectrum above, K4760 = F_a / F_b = 0.91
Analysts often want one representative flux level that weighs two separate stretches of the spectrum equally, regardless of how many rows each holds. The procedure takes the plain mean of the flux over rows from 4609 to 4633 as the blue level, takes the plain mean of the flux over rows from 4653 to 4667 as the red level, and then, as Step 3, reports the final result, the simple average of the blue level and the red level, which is 27.6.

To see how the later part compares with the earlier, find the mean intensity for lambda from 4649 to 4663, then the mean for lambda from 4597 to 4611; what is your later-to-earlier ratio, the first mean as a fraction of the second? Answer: 1.010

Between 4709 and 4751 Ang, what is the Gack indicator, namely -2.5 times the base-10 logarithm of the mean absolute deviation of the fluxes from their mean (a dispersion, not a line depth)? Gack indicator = 0.49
